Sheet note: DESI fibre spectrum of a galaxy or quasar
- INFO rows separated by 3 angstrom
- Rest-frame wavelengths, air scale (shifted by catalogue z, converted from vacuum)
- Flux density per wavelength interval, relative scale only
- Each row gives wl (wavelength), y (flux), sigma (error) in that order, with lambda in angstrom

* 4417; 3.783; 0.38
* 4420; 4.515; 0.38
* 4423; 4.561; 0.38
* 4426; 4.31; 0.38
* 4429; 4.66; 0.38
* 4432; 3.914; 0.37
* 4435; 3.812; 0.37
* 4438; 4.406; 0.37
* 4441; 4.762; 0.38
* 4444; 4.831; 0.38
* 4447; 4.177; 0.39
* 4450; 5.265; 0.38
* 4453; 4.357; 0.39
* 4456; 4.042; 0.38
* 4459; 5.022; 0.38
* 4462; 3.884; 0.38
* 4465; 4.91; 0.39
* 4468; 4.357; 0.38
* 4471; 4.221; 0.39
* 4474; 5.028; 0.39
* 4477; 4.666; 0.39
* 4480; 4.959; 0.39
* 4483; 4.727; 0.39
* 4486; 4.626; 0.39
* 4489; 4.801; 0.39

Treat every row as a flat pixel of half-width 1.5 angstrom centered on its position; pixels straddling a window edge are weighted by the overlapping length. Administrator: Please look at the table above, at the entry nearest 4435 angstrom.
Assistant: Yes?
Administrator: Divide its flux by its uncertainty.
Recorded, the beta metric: 10.30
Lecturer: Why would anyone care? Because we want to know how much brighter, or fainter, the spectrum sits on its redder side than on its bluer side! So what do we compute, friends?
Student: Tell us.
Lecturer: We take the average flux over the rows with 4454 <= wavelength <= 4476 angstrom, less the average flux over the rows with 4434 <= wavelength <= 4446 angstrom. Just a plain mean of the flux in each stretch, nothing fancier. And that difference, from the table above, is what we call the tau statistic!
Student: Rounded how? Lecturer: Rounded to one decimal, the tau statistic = 0.0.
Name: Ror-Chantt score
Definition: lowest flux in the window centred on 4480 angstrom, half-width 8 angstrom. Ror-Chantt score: 4.626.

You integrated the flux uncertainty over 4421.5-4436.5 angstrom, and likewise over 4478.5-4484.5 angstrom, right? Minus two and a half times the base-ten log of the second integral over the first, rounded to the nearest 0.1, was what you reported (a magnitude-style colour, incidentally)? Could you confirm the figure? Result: 1.0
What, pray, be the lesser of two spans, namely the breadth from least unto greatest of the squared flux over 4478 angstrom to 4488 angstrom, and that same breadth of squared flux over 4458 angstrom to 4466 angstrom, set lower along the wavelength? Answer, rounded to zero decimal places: 3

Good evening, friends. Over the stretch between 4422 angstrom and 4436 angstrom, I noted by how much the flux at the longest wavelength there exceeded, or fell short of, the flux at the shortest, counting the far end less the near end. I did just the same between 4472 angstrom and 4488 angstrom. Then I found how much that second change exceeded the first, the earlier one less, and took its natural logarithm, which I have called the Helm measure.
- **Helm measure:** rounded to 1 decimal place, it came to -1.1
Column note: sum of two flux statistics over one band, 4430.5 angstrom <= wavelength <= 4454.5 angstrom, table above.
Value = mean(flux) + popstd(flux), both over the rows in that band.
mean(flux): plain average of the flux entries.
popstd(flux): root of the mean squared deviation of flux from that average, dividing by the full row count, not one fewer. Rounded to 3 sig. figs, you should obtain 4.90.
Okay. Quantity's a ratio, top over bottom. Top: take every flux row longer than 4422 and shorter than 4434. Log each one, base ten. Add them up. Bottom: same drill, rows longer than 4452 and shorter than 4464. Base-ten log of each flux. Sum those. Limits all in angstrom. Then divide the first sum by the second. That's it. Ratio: 1.01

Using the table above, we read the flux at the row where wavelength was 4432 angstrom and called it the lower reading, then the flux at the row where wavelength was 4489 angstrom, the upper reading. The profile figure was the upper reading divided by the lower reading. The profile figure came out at 1.23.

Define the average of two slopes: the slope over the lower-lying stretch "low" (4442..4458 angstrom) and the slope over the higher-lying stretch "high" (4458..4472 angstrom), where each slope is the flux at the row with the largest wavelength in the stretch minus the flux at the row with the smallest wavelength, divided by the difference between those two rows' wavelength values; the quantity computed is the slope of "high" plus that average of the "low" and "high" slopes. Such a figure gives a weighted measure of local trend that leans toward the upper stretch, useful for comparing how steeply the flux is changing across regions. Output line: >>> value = -0.13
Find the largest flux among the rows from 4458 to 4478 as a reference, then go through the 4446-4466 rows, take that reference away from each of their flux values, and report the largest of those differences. 0.24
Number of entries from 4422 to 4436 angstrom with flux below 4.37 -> 3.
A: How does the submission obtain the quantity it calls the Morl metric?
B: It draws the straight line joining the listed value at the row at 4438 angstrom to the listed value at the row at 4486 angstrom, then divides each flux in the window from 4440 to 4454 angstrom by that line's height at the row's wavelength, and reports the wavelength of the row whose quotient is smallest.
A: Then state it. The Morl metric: 4447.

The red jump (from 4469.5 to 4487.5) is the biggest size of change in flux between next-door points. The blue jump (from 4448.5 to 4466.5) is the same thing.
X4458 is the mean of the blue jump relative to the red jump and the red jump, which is 1.11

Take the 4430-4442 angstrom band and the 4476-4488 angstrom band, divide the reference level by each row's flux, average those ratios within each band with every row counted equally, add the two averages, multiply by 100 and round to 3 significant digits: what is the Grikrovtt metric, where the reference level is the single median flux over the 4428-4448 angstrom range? 198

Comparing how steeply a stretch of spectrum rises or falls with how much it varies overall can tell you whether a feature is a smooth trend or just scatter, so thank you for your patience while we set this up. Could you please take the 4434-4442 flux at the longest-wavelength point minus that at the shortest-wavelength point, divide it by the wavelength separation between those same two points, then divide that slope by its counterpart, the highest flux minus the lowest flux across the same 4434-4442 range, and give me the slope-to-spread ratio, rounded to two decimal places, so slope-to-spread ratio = 0.17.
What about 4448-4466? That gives -0.02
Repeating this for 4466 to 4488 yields 0.02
